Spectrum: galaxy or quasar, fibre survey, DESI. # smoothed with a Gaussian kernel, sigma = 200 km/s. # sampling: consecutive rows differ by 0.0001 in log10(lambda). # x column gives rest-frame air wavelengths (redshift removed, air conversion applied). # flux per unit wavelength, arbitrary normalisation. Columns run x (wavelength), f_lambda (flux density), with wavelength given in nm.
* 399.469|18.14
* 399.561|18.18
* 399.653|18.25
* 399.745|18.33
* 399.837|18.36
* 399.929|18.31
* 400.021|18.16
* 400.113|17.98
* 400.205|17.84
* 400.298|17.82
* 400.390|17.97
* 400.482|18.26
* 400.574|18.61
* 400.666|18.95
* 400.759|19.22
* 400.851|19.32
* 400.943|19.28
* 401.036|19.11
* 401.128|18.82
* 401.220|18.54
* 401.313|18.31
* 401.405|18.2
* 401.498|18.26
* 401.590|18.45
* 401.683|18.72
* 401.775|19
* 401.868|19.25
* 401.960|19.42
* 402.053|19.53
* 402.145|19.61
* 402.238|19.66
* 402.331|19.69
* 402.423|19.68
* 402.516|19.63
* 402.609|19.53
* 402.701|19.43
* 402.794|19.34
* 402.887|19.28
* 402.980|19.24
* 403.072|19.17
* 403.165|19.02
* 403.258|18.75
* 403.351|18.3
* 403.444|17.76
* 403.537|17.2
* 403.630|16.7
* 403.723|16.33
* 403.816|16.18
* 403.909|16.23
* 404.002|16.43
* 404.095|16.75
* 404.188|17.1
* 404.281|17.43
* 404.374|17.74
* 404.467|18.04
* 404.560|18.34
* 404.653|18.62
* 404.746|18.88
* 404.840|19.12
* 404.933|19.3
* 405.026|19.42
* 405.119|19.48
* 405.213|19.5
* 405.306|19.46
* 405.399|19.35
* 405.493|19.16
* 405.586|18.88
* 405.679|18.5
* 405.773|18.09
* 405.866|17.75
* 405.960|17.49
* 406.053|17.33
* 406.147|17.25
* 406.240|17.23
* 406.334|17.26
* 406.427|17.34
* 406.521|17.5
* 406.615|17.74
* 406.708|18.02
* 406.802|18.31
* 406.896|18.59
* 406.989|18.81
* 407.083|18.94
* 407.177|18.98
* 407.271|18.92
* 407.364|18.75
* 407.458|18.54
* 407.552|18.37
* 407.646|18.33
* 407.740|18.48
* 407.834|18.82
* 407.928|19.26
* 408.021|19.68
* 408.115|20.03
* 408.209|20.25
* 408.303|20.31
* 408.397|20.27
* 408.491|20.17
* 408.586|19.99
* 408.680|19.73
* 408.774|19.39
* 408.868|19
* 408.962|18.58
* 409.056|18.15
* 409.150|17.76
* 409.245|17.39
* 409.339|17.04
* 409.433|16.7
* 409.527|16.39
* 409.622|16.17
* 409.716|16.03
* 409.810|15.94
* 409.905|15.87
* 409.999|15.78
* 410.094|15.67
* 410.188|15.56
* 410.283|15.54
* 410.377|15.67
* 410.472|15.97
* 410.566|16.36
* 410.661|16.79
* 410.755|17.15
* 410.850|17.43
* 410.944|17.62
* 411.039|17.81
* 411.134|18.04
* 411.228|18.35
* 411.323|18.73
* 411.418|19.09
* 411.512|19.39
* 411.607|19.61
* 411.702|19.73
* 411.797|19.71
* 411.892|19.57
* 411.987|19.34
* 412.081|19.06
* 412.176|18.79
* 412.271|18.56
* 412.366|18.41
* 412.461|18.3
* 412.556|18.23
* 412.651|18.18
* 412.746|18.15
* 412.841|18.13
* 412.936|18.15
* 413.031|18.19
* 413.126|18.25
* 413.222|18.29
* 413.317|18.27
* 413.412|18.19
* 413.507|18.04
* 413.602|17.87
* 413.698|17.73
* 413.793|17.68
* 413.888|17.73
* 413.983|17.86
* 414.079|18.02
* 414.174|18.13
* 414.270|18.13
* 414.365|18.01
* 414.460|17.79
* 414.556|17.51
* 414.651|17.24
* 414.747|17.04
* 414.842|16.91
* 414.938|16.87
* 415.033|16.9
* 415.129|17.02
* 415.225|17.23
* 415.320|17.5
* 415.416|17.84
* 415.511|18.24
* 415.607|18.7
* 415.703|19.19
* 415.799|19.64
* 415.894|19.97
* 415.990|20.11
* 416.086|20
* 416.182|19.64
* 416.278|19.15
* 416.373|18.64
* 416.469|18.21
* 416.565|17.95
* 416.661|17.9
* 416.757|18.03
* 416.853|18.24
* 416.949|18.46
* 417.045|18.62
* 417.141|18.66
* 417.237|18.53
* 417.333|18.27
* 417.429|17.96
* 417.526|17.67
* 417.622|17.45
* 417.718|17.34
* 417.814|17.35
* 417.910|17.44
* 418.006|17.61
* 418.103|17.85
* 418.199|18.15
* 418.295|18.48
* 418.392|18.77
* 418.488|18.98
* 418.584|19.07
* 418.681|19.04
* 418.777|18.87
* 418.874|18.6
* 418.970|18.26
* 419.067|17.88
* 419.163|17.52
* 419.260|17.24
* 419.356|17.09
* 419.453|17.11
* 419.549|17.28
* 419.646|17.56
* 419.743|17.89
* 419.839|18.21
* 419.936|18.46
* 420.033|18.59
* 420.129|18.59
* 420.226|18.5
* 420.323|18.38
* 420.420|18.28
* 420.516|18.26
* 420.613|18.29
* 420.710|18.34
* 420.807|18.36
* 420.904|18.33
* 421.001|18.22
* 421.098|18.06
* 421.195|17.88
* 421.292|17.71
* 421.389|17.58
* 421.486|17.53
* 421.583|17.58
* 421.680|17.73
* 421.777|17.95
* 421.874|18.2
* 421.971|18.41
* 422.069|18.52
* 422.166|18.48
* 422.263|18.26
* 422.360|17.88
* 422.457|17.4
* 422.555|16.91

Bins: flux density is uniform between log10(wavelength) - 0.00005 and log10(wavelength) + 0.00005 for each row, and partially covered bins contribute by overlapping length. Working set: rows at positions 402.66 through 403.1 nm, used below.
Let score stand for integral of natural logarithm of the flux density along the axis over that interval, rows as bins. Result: 1.30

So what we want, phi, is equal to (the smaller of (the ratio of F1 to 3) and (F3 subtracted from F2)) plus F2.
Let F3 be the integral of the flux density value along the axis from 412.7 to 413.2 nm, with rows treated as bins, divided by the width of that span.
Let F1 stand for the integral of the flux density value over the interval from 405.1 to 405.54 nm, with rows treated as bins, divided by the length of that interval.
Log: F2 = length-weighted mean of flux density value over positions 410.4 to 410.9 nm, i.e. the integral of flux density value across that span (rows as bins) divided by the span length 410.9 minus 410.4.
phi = 15.3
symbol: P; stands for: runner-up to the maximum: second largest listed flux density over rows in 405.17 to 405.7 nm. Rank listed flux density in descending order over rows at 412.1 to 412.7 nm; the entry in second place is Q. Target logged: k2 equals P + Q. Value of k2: 38.02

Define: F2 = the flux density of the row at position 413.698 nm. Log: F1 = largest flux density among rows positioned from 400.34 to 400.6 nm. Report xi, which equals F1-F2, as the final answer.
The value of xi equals 0.9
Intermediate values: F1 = 18.61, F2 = 17.73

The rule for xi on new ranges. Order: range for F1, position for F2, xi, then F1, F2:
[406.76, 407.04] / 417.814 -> 1.5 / 18.81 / 17.35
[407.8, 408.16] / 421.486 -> 2.5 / 20.03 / 17.53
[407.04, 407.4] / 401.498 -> 0.7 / 18.98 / 18.26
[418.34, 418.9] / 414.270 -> 0.9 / 19.07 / 18.13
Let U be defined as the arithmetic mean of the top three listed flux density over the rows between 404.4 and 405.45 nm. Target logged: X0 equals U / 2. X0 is 9.7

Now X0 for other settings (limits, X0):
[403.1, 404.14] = 9.3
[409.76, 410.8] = 8.4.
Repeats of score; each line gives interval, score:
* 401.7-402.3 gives 1.78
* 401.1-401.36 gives 0.76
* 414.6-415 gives 1.14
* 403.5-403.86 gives 1.01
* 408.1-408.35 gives 0.75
